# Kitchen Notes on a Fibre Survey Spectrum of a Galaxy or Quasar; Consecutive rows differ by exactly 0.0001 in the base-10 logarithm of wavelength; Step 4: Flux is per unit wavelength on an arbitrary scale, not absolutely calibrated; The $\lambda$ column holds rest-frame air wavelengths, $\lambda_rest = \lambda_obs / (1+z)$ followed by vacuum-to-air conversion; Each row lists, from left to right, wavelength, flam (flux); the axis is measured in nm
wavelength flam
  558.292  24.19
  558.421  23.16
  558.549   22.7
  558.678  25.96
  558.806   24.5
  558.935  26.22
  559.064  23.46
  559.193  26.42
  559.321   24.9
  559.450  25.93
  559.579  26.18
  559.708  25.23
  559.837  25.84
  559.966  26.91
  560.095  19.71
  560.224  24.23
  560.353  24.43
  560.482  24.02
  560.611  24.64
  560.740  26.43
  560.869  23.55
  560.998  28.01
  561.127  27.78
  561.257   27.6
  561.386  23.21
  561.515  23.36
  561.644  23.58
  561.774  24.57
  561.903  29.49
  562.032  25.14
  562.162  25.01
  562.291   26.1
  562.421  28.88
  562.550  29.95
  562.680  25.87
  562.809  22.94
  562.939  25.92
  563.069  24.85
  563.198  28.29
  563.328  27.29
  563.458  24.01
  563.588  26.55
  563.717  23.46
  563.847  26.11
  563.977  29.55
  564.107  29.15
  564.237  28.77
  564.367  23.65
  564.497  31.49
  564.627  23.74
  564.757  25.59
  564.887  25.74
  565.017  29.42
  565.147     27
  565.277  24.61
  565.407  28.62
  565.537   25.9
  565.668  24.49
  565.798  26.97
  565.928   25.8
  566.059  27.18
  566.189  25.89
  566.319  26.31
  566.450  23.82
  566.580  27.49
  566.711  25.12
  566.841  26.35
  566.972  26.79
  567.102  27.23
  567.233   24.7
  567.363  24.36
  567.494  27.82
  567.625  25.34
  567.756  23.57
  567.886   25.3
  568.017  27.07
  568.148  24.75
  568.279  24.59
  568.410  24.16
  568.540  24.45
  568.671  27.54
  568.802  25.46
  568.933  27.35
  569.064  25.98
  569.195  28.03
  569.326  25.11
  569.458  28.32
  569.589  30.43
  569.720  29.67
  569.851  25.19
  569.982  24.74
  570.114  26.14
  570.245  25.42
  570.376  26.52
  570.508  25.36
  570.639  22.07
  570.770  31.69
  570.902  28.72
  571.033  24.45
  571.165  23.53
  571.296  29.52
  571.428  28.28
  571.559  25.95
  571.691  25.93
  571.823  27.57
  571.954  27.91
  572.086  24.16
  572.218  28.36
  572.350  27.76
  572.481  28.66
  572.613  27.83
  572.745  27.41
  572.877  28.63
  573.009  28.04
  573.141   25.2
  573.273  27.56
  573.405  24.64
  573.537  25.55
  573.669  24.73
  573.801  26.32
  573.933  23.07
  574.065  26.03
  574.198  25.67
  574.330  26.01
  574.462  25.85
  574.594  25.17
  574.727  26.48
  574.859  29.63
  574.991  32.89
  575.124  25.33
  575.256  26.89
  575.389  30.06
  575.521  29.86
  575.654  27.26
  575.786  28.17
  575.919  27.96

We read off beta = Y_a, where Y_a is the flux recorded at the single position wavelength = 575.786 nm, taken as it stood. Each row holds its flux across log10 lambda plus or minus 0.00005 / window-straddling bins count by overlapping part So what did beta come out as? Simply 28.17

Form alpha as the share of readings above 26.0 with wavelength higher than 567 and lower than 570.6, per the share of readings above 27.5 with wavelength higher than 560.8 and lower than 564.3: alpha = 1.1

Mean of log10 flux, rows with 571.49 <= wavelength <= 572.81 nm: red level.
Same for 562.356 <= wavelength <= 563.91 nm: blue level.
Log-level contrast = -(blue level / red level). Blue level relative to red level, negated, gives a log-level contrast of -0.988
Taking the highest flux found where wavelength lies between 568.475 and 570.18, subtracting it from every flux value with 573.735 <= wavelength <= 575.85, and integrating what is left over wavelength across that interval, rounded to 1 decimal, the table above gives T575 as -6.9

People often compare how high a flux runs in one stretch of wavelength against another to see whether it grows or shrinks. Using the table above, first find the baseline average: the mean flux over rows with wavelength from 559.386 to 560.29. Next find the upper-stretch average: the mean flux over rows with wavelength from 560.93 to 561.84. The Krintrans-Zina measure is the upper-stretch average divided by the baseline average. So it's 1.02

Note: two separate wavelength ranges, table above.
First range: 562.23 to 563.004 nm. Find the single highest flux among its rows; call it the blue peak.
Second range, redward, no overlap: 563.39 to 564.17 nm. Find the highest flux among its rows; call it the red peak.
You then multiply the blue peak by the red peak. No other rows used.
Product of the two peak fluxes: 885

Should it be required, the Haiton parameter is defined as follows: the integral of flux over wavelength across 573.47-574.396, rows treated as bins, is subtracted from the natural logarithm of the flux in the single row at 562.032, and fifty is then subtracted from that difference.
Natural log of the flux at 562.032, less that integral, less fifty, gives -70.2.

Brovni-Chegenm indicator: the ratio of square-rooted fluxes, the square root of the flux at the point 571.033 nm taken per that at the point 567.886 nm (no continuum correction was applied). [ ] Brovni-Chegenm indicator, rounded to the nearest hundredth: 0.98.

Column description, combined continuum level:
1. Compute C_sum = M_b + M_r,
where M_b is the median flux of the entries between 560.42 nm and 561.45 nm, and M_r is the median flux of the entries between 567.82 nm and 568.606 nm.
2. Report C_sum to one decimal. 50.2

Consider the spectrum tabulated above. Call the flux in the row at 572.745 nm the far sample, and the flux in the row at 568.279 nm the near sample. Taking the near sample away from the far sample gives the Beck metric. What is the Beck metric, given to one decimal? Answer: 2.8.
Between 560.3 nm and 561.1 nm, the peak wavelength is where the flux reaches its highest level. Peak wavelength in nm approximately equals 560.998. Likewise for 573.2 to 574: 573.273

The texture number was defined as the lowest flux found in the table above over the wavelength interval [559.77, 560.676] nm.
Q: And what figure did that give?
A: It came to 19.71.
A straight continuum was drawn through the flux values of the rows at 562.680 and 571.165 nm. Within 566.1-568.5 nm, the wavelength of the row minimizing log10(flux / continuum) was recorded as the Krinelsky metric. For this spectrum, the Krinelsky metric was 566.450 nm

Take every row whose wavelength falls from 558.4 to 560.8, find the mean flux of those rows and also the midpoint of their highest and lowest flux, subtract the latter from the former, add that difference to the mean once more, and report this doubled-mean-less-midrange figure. 26.3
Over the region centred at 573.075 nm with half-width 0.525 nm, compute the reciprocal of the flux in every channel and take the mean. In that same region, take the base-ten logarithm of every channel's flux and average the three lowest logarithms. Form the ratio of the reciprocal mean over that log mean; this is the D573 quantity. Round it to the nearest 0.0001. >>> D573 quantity 0.0267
